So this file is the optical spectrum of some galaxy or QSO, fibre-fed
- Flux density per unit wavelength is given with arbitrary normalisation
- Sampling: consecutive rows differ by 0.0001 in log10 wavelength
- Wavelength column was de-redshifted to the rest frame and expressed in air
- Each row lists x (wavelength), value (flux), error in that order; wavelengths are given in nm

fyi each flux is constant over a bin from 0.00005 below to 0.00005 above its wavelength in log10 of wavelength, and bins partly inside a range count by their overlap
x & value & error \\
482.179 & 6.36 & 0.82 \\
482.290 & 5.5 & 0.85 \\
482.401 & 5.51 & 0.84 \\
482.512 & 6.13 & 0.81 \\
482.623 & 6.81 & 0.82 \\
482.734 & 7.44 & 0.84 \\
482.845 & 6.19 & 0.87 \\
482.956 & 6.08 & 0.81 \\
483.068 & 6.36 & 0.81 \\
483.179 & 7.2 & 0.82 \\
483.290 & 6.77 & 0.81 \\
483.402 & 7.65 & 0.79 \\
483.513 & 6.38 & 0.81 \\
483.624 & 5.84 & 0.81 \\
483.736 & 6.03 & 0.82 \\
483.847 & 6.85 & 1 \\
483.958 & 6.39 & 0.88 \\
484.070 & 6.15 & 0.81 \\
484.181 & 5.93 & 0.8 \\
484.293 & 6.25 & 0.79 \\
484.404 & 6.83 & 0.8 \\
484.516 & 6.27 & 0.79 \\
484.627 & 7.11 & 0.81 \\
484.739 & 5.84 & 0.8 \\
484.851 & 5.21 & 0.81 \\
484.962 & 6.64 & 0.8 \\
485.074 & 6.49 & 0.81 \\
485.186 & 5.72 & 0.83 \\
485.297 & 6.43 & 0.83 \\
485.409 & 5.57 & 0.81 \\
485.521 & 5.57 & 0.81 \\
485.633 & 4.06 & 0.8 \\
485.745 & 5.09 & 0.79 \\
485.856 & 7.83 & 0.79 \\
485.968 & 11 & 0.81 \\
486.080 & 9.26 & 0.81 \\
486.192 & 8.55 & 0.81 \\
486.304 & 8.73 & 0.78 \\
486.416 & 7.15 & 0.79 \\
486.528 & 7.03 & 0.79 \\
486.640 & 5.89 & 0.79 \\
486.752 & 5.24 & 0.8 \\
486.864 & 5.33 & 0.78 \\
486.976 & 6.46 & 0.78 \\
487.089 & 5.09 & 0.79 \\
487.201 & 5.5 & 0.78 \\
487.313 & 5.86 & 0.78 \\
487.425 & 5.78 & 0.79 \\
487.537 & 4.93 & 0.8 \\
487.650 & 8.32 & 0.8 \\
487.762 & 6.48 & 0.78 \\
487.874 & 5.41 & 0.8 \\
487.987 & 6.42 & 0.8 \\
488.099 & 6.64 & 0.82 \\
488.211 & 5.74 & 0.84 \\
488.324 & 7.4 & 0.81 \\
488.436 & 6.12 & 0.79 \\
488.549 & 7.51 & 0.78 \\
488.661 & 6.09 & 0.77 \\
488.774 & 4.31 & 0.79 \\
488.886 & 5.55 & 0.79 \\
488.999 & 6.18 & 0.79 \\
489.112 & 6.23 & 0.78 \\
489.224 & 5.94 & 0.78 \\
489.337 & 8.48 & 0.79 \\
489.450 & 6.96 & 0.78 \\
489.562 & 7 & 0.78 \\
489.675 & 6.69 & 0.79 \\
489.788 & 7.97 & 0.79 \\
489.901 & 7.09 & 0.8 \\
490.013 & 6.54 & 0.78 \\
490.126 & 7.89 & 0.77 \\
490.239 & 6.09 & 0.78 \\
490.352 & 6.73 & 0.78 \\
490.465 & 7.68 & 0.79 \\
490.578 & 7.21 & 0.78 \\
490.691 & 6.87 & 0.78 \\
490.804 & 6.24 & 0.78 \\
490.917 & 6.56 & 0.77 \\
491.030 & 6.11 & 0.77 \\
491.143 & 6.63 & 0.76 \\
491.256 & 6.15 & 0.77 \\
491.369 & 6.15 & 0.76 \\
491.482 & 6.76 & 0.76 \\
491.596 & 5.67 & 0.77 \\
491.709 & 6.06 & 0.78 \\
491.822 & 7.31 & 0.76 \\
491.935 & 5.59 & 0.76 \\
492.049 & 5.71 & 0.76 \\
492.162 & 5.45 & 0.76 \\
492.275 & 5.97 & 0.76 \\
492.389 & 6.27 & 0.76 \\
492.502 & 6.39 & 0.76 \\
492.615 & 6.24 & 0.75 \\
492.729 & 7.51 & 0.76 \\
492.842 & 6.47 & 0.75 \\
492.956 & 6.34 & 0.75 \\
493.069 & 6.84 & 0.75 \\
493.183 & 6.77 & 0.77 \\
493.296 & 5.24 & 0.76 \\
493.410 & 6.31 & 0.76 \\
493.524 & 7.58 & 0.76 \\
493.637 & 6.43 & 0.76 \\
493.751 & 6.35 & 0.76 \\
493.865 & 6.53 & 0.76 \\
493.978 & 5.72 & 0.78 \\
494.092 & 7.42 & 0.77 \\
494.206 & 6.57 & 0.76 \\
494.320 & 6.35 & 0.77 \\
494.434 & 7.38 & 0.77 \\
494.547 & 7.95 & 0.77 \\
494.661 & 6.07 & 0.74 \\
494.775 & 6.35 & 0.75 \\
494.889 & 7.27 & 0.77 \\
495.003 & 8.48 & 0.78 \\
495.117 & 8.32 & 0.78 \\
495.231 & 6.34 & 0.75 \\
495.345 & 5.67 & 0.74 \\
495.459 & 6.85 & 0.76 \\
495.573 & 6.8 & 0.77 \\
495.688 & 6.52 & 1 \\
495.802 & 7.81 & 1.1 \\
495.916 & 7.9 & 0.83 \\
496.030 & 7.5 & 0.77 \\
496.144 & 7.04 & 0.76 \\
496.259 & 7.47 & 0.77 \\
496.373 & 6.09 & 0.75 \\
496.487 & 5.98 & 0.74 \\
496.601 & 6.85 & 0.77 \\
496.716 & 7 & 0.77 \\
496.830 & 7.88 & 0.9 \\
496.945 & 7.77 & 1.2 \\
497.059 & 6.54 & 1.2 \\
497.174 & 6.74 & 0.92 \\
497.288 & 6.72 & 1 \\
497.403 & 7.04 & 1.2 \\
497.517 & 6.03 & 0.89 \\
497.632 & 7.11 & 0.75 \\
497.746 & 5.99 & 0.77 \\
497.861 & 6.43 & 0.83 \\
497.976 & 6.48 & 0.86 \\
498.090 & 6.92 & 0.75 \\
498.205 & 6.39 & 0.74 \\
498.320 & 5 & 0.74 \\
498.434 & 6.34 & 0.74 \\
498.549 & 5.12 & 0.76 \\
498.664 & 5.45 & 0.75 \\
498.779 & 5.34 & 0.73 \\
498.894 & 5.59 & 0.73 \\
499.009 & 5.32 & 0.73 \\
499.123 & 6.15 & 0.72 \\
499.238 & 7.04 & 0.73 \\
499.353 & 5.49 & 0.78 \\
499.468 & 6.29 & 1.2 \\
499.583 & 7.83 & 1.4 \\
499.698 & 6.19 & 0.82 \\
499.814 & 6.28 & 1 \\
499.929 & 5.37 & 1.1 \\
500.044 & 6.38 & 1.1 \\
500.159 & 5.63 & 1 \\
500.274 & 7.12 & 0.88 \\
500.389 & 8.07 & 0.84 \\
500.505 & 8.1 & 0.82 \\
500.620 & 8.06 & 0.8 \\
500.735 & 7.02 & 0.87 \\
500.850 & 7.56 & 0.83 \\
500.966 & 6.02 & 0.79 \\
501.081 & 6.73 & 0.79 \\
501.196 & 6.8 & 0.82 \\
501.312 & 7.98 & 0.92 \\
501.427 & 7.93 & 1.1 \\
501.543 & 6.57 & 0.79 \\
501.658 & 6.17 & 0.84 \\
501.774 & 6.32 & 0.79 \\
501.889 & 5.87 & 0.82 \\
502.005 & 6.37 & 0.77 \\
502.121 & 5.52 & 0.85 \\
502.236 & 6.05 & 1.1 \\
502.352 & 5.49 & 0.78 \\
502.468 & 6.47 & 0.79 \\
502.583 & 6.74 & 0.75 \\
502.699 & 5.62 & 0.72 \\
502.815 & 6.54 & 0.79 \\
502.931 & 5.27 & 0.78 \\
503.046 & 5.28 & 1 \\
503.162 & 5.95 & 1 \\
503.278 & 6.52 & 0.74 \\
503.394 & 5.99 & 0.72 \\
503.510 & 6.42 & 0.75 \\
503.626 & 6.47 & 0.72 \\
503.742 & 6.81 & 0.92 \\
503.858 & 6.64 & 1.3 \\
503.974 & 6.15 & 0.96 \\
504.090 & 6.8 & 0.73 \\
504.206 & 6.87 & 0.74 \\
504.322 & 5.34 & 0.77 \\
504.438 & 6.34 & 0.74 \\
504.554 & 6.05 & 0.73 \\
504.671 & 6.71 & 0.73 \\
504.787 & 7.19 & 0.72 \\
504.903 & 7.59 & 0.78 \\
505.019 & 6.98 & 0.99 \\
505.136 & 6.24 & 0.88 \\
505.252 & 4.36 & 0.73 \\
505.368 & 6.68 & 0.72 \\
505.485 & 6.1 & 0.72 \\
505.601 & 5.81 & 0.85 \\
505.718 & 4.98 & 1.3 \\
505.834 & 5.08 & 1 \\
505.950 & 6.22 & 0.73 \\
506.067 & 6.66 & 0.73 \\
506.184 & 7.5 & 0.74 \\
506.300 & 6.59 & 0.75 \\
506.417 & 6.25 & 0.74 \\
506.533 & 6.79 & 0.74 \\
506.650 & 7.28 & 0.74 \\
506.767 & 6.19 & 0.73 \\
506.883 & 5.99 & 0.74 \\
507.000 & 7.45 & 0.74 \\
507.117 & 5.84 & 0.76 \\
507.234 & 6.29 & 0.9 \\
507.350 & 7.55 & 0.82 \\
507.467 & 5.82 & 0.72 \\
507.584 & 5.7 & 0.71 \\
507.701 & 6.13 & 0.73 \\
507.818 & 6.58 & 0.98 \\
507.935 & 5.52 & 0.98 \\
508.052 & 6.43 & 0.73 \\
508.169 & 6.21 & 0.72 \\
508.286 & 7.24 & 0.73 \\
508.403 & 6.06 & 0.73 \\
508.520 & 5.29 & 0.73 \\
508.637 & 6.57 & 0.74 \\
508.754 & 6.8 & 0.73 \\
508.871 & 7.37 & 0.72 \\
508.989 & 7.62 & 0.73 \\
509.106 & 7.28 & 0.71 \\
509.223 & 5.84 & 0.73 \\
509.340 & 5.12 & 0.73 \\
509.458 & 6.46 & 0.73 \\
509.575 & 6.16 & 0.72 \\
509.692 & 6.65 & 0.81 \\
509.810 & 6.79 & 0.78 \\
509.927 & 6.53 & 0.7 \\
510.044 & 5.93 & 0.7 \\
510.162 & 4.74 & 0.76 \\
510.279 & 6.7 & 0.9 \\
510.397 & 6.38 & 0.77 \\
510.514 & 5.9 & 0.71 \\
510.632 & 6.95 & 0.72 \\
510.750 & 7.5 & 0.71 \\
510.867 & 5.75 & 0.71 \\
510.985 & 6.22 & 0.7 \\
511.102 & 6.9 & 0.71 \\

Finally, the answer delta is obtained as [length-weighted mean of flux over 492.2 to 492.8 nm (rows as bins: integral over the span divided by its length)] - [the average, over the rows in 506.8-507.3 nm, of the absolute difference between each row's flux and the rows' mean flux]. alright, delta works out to 5.92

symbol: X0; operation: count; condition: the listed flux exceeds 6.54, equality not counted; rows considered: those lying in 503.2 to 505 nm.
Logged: 7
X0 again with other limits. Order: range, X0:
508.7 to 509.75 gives 5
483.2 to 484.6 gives 4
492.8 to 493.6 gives 3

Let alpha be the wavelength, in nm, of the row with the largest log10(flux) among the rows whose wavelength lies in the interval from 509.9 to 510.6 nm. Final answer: 510.279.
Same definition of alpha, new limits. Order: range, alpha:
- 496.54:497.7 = 496.830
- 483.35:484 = 483.402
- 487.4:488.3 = 487.650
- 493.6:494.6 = 494.547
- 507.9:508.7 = 508.286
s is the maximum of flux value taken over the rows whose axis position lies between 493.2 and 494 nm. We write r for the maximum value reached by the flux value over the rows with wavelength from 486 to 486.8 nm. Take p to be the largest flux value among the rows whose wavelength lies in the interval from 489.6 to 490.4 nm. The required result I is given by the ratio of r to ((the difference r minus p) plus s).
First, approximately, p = 7.97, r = 9.26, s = 7.58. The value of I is 1.04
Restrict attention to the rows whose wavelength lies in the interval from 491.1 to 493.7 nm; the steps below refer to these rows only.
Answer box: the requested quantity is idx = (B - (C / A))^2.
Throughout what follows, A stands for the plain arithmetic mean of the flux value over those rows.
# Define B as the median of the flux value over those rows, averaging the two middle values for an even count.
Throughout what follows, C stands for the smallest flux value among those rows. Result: 30.1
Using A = 6.3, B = 6.31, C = 5.24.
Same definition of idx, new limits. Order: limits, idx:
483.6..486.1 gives 31.6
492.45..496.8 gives 34.8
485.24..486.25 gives 34.3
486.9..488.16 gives 25.5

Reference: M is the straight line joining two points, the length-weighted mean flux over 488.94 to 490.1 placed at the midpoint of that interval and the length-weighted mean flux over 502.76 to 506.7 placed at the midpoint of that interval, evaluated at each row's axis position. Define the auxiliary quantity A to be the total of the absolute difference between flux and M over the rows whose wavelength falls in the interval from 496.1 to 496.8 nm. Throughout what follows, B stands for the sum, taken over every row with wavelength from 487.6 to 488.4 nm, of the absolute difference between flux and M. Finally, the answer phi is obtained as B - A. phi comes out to 3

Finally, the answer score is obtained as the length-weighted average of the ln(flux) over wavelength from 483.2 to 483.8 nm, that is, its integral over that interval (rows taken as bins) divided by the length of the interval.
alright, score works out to 1.88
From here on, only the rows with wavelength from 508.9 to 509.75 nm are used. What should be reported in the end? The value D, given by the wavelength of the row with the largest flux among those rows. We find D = 508.989 nm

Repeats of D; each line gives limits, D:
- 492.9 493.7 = 493.524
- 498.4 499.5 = 499.238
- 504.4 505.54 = 504.903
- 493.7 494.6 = 494.547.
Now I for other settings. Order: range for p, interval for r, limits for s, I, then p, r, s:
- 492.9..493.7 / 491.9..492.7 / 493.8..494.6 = 0.95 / 7.58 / 6.39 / 7.95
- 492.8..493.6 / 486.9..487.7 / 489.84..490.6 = 0.96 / 7.58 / 8.32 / 7.89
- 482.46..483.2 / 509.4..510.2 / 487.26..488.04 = 0.89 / 7.44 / 6.79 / 8.32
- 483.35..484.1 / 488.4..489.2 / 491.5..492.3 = 1.05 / 7.65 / 7.51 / 7.31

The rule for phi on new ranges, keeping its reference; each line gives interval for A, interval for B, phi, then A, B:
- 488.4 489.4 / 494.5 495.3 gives -4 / 10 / 7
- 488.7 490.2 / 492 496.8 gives 16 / 11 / 27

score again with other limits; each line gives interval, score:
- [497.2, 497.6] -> 1.89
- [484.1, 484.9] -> 1.82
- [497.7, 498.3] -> 1.85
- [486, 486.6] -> 2.09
